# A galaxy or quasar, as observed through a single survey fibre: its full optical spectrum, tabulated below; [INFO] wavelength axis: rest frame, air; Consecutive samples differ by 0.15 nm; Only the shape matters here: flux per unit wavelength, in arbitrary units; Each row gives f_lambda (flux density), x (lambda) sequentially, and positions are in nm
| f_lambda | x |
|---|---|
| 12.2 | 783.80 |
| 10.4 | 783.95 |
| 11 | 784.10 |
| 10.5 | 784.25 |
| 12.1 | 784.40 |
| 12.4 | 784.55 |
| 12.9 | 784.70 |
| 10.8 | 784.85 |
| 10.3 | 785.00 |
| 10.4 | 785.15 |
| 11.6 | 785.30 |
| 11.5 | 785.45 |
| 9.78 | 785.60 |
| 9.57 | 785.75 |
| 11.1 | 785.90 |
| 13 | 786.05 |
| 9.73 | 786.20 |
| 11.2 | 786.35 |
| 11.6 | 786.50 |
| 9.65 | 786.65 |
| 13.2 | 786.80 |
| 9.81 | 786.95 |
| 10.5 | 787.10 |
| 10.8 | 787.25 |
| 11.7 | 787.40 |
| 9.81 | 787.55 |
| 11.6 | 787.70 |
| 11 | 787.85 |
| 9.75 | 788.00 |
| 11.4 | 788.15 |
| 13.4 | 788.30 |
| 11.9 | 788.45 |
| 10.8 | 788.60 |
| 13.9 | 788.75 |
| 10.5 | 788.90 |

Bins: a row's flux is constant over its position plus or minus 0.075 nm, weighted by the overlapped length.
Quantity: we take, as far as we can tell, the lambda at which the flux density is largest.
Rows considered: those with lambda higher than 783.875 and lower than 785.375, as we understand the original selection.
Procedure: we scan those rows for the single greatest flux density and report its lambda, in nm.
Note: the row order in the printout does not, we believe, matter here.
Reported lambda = 784.70 nm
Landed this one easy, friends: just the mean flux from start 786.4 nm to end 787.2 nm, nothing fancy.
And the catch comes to 11.0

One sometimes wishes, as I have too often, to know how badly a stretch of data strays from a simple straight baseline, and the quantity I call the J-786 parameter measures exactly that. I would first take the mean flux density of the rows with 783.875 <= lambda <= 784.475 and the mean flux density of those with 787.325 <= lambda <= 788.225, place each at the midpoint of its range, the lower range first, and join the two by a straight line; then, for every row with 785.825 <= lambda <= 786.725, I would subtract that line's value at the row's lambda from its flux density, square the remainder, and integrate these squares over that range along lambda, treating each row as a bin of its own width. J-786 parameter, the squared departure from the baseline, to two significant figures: 1.2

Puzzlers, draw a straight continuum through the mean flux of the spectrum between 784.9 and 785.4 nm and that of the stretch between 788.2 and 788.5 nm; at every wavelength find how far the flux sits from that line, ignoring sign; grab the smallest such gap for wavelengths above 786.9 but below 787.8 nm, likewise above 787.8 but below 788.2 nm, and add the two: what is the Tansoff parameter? 1.5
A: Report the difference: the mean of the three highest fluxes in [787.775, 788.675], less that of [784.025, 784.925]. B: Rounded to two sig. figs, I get -0.23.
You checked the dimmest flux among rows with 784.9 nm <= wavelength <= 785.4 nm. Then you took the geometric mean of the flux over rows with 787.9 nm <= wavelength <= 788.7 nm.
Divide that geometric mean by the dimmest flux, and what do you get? 1.11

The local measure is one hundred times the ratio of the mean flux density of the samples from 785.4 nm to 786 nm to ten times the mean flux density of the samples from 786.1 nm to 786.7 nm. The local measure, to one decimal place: 9.9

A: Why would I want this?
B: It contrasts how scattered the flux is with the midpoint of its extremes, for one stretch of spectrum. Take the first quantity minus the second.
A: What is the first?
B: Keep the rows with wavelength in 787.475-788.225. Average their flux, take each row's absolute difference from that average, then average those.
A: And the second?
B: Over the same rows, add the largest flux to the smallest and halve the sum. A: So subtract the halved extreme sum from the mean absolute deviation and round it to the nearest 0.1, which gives -9.9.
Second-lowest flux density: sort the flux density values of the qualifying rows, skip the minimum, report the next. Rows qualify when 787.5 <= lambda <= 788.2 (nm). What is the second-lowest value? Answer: 9.81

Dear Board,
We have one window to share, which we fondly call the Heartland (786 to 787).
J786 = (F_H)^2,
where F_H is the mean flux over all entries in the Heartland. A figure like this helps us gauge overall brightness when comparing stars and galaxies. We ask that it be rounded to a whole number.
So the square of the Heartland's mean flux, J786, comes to 125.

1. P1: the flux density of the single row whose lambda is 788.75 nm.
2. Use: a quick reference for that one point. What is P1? 13.9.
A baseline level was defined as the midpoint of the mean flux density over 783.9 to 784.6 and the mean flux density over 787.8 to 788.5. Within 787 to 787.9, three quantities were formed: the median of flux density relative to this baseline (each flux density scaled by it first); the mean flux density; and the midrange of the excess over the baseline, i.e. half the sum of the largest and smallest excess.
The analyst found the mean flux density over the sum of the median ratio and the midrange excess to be 33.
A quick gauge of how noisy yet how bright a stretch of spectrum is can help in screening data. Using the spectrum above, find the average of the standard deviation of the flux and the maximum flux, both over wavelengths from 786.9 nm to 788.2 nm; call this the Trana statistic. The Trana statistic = 6.2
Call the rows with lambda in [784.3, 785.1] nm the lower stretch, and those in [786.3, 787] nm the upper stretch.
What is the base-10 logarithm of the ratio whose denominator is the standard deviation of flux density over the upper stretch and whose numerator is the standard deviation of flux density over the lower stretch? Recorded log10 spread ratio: -0.12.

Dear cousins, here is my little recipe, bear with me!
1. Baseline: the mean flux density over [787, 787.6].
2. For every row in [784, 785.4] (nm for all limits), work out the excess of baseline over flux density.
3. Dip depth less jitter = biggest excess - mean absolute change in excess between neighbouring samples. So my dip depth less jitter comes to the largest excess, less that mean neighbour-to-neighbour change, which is -0.4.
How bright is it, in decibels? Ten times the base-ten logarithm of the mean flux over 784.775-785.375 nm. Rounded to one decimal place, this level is 10.3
